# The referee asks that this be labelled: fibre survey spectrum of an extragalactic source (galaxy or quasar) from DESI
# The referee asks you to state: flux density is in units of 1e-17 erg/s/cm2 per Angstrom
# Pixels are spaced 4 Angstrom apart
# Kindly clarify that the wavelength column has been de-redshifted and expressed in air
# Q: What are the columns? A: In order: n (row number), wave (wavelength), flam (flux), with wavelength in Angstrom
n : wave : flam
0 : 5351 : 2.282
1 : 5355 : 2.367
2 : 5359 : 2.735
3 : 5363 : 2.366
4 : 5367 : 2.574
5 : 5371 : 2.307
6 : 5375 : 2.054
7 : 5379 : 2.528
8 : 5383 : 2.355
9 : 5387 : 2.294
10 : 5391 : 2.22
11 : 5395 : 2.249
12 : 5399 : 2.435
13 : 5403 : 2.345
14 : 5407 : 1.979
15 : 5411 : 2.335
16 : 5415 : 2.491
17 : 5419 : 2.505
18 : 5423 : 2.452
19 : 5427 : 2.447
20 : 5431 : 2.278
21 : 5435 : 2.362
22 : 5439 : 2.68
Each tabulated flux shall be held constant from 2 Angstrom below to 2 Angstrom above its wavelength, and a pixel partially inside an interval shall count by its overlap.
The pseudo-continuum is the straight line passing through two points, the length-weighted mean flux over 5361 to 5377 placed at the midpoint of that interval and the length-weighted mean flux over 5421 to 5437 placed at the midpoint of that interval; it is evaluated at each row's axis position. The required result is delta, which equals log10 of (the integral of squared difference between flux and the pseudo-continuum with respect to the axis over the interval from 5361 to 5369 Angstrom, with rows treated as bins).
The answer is -0.6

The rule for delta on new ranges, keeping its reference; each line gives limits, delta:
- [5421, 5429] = -1.4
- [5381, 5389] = -2.0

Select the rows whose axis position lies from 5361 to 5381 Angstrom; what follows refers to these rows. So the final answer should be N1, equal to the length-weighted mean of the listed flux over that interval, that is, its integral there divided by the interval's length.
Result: 2.37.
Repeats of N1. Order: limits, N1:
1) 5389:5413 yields 2.26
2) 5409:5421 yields 2.44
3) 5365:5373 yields 2.44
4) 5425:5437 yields 2.36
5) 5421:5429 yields 2.45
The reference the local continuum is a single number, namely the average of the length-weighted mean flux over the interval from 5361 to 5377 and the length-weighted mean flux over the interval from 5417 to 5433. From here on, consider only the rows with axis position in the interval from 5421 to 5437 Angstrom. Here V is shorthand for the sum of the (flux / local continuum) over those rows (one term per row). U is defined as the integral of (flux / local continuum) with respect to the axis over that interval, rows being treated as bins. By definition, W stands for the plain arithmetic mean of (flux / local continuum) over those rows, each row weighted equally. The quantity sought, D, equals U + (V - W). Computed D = 19.1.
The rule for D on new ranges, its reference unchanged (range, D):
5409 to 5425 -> 19.6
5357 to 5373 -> 20.0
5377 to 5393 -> 18.8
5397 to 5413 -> 18.2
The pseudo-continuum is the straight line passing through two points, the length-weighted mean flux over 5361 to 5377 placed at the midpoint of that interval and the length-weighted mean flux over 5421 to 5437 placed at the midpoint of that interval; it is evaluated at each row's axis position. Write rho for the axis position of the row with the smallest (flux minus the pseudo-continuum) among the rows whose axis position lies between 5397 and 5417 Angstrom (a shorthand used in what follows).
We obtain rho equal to 5407 Angstrom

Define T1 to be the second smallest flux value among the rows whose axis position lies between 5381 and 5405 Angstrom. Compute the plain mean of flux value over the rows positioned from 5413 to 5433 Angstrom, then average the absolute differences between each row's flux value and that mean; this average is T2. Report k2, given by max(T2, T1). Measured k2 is 2.25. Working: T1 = 2.249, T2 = 0.063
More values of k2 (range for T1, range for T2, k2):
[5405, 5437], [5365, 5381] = 2.28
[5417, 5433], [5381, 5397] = 2.45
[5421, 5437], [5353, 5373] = 2.36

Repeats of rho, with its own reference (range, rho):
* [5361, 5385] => 5375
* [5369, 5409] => 5407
